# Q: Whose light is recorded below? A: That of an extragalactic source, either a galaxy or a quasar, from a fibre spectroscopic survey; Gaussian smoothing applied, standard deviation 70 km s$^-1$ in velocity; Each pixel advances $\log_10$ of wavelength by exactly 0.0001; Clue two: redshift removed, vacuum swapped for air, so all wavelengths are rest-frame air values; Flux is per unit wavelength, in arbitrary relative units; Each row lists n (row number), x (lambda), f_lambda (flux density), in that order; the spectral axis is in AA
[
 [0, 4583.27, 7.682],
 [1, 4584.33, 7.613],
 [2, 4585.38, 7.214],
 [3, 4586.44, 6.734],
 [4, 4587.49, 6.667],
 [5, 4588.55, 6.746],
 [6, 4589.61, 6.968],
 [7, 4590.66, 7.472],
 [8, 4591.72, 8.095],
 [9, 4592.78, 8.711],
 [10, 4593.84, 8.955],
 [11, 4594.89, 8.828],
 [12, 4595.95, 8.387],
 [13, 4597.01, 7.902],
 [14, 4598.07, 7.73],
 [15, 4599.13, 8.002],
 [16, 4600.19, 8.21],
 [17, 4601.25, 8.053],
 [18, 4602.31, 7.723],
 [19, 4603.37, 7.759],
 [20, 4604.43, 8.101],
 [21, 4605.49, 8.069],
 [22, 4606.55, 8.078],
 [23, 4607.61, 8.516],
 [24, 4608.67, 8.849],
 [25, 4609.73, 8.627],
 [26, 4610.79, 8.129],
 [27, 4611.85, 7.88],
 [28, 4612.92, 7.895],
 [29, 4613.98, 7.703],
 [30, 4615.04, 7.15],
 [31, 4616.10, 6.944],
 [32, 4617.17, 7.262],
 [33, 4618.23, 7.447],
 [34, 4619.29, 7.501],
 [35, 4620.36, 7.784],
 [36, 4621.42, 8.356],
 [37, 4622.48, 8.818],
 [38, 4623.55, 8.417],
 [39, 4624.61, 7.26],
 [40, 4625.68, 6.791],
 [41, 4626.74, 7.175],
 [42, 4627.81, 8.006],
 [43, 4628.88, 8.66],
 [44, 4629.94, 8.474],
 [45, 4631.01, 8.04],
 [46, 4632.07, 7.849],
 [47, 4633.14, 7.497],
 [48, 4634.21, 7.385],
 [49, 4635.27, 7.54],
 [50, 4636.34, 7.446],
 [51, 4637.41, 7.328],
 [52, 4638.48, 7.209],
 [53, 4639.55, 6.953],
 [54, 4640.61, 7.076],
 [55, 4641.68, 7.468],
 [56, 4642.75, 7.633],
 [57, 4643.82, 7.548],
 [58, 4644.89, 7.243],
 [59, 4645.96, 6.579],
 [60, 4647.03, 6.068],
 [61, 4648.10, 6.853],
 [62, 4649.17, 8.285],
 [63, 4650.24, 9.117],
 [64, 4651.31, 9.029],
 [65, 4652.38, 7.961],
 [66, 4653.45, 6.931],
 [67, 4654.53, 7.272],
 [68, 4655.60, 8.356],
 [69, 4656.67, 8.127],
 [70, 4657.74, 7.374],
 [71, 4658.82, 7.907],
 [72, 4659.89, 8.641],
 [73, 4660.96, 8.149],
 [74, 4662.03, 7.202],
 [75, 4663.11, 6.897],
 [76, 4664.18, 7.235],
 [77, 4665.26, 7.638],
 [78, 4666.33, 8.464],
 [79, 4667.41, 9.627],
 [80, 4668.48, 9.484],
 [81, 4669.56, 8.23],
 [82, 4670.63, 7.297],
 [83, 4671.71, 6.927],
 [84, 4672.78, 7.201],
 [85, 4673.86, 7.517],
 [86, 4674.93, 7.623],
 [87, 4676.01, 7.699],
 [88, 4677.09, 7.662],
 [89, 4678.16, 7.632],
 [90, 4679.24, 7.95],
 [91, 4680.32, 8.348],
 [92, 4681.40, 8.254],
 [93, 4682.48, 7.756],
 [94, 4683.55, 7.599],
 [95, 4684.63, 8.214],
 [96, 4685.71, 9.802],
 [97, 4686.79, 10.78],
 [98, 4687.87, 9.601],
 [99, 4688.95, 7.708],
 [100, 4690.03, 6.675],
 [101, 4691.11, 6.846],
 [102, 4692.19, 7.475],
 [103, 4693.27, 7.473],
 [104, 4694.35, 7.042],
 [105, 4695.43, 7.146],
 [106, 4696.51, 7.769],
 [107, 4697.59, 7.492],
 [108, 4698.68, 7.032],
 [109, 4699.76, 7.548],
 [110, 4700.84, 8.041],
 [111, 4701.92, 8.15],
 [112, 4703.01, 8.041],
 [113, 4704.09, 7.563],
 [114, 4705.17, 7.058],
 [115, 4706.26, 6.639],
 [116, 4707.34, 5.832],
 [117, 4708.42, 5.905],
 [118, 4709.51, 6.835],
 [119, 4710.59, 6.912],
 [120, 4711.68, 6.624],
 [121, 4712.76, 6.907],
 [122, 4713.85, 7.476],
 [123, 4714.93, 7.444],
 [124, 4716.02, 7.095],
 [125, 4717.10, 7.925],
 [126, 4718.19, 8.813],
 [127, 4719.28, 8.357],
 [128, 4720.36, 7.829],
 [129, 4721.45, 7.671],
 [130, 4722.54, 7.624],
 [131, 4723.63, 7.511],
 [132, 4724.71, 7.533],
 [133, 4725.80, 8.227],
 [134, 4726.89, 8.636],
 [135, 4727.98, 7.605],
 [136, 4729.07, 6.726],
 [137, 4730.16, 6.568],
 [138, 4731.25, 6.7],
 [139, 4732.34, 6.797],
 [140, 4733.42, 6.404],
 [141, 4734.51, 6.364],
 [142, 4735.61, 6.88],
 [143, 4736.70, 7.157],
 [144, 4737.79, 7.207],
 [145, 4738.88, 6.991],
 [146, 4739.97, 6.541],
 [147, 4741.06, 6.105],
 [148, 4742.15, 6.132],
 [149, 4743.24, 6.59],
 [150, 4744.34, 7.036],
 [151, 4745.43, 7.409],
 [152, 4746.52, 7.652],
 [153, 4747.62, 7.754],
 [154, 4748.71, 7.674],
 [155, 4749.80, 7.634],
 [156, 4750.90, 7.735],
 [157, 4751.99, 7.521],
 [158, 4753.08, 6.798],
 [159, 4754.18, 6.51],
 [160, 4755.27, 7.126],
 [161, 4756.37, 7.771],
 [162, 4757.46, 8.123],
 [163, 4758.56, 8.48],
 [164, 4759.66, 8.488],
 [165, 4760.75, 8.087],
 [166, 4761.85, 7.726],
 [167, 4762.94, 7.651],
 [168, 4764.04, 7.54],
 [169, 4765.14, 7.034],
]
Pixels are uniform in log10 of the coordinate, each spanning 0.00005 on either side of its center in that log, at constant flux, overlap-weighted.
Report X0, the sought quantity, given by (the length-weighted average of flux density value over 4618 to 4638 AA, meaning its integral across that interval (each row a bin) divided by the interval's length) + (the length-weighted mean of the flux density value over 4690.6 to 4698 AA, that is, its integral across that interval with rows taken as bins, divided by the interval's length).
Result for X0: 15.1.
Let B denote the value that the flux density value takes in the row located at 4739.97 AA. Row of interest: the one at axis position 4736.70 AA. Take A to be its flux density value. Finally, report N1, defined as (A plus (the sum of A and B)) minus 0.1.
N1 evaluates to 20.8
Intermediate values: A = 7.157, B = 6.541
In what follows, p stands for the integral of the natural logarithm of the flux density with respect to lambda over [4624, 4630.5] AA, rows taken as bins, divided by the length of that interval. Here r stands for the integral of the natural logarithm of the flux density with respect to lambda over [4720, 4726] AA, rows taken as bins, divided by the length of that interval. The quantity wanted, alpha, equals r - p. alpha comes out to 0.00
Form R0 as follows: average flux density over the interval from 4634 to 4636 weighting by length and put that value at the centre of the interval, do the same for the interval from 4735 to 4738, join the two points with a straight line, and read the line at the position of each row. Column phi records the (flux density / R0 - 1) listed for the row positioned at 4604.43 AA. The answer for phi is 0.06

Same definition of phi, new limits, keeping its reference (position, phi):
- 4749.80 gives 0.09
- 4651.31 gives 0.22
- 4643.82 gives 0.01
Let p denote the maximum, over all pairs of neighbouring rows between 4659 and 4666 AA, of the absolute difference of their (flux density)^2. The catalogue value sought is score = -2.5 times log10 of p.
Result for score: -2.9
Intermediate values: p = 14.5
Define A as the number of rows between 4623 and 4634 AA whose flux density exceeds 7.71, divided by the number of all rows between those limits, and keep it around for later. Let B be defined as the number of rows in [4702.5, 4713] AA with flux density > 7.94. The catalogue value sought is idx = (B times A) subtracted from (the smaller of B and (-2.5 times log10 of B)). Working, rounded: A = 0.6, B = 1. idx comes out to -1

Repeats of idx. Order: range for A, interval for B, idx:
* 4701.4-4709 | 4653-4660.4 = -2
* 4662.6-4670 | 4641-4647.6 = 0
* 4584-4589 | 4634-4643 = 0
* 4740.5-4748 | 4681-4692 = -2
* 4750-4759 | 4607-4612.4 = -4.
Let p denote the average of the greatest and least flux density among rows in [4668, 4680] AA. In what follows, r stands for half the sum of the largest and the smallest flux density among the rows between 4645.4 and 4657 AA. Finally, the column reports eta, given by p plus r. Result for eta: 15.8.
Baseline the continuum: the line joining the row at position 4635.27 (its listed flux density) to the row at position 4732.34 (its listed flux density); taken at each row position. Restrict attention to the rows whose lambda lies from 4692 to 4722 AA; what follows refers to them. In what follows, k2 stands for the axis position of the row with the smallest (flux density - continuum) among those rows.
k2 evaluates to 4707.34 AA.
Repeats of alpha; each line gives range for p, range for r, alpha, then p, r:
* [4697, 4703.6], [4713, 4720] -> 0.01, 2.04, 2.05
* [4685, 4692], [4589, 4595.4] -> -0.03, 2.12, 2.10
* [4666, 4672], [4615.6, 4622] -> -0.10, 2.12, 2.02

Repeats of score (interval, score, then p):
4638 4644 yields -1.9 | 5.7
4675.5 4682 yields -2.0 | 6.5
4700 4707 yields -2.2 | 7.5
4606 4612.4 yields -2.3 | 8.3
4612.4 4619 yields -2.3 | 8.2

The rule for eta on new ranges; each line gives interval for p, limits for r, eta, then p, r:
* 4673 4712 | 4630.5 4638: 16.0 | 8.31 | 7.68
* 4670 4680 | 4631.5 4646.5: 14.7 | 7.44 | 7.21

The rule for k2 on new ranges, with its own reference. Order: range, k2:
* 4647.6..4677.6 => 4648.10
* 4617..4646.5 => 4645.96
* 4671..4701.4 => 4690.03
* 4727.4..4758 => 4741.06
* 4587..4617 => 4587.49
